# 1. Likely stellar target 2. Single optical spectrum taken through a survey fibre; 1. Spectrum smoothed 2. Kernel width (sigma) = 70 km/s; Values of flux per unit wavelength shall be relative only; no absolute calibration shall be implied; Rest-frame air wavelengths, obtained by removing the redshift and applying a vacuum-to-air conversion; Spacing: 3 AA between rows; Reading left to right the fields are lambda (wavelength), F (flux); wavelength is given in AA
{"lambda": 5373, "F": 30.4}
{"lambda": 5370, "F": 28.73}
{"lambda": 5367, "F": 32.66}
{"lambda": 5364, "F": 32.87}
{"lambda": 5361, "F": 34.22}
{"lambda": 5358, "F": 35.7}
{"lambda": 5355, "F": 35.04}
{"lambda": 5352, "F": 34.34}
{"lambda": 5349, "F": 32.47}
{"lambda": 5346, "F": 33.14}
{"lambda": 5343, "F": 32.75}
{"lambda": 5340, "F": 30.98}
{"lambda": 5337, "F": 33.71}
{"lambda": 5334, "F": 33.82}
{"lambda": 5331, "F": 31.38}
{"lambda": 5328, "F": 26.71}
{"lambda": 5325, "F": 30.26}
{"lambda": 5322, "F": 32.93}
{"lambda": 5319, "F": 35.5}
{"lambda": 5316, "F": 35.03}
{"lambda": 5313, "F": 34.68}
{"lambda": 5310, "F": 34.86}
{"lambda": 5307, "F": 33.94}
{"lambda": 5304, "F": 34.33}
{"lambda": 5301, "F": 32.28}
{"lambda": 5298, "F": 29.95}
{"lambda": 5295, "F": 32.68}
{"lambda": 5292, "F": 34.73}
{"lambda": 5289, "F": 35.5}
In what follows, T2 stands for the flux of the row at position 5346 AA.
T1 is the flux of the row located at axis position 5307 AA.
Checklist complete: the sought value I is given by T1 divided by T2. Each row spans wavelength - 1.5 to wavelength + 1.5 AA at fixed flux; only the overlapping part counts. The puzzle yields 1.02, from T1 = 33.94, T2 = 33.14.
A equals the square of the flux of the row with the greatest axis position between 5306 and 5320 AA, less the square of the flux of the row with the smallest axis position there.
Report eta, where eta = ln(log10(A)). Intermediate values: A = 108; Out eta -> 0.71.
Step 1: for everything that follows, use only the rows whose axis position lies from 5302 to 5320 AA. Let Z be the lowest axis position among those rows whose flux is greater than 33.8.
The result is 5304 AA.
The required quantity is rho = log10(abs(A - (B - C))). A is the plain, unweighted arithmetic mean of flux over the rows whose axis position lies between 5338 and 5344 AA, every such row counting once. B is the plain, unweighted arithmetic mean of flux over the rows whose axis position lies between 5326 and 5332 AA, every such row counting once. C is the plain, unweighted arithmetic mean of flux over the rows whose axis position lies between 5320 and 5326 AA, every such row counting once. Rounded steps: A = 31.9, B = 29.0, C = 31.6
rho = 1.54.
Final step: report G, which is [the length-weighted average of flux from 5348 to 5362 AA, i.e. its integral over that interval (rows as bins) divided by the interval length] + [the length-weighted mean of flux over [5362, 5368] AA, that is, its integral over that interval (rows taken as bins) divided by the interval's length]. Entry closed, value 67.3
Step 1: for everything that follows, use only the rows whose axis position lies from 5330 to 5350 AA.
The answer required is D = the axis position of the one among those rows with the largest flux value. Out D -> 5334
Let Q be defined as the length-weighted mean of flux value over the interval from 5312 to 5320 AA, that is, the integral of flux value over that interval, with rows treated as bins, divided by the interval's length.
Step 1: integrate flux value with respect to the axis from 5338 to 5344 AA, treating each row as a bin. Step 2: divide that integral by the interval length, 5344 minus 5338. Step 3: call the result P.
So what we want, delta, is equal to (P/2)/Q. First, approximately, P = 31.9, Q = 35.1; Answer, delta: 0.455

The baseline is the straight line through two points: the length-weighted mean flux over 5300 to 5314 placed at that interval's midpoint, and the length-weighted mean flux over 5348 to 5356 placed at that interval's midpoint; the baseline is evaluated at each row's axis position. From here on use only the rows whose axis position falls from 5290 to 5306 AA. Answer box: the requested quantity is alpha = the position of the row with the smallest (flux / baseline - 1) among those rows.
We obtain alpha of 5298 AA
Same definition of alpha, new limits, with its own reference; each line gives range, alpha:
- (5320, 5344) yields 5328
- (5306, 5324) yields 5322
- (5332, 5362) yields 5340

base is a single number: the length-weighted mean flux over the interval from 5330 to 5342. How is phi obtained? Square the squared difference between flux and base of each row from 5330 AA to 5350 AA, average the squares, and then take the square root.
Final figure 1.3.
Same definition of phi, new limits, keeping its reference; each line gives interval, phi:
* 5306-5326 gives 5.3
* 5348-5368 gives 4.8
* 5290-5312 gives 4.0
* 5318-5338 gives 13.4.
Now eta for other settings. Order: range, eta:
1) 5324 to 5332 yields 0.61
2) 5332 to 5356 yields 0.65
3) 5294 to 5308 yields 0.65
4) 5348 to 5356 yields 0.81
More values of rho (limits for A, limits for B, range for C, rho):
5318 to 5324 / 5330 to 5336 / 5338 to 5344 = 1.52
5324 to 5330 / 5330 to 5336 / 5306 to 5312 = 1.48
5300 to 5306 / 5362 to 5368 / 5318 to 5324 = 1.54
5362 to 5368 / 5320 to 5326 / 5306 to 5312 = 1.55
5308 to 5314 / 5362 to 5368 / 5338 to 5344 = 1.53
